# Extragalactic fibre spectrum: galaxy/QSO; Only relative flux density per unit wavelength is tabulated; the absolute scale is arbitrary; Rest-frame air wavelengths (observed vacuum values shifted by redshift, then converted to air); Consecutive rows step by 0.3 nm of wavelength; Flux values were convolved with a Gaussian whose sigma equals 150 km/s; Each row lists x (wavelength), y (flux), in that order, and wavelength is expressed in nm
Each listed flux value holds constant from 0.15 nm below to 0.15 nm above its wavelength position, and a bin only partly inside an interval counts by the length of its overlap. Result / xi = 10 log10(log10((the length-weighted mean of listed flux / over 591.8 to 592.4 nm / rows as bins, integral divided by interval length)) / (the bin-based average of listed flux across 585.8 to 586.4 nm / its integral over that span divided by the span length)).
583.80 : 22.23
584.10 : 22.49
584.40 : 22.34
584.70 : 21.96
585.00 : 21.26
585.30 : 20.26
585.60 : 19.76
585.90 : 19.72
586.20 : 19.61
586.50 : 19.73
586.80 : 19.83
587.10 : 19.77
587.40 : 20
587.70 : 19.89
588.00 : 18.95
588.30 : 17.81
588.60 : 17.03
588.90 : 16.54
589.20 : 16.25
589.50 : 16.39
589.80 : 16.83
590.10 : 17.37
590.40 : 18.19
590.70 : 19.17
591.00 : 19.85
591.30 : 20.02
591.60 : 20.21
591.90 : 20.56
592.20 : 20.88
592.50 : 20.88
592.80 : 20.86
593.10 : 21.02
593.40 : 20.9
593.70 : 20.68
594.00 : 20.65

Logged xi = -11.7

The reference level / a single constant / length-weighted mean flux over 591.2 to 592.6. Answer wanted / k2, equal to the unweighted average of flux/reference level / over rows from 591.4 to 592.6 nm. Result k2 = 1.01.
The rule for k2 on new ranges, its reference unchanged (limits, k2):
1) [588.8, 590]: 0.80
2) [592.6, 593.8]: 1.02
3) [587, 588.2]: 0.96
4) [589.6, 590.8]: 0.87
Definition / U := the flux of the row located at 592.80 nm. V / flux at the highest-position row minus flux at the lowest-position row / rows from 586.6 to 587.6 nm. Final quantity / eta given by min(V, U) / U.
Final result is 0.008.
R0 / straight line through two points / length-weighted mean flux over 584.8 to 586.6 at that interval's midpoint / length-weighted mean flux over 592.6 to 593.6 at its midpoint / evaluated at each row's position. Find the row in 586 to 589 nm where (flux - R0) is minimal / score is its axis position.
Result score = 588.90 nm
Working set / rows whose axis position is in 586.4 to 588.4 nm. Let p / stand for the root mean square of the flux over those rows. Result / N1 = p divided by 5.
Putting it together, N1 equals 3.9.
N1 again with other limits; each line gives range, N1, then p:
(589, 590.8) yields 3.5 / 17.4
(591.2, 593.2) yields 4.1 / 20.6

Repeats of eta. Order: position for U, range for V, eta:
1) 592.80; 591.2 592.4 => 0.041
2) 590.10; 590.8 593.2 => 0.067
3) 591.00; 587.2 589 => -0.174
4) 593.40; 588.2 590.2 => -0.021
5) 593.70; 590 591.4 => 0.128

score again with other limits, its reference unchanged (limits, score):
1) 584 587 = 586.20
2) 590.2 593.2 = 590.40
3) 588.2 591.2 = 589.20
